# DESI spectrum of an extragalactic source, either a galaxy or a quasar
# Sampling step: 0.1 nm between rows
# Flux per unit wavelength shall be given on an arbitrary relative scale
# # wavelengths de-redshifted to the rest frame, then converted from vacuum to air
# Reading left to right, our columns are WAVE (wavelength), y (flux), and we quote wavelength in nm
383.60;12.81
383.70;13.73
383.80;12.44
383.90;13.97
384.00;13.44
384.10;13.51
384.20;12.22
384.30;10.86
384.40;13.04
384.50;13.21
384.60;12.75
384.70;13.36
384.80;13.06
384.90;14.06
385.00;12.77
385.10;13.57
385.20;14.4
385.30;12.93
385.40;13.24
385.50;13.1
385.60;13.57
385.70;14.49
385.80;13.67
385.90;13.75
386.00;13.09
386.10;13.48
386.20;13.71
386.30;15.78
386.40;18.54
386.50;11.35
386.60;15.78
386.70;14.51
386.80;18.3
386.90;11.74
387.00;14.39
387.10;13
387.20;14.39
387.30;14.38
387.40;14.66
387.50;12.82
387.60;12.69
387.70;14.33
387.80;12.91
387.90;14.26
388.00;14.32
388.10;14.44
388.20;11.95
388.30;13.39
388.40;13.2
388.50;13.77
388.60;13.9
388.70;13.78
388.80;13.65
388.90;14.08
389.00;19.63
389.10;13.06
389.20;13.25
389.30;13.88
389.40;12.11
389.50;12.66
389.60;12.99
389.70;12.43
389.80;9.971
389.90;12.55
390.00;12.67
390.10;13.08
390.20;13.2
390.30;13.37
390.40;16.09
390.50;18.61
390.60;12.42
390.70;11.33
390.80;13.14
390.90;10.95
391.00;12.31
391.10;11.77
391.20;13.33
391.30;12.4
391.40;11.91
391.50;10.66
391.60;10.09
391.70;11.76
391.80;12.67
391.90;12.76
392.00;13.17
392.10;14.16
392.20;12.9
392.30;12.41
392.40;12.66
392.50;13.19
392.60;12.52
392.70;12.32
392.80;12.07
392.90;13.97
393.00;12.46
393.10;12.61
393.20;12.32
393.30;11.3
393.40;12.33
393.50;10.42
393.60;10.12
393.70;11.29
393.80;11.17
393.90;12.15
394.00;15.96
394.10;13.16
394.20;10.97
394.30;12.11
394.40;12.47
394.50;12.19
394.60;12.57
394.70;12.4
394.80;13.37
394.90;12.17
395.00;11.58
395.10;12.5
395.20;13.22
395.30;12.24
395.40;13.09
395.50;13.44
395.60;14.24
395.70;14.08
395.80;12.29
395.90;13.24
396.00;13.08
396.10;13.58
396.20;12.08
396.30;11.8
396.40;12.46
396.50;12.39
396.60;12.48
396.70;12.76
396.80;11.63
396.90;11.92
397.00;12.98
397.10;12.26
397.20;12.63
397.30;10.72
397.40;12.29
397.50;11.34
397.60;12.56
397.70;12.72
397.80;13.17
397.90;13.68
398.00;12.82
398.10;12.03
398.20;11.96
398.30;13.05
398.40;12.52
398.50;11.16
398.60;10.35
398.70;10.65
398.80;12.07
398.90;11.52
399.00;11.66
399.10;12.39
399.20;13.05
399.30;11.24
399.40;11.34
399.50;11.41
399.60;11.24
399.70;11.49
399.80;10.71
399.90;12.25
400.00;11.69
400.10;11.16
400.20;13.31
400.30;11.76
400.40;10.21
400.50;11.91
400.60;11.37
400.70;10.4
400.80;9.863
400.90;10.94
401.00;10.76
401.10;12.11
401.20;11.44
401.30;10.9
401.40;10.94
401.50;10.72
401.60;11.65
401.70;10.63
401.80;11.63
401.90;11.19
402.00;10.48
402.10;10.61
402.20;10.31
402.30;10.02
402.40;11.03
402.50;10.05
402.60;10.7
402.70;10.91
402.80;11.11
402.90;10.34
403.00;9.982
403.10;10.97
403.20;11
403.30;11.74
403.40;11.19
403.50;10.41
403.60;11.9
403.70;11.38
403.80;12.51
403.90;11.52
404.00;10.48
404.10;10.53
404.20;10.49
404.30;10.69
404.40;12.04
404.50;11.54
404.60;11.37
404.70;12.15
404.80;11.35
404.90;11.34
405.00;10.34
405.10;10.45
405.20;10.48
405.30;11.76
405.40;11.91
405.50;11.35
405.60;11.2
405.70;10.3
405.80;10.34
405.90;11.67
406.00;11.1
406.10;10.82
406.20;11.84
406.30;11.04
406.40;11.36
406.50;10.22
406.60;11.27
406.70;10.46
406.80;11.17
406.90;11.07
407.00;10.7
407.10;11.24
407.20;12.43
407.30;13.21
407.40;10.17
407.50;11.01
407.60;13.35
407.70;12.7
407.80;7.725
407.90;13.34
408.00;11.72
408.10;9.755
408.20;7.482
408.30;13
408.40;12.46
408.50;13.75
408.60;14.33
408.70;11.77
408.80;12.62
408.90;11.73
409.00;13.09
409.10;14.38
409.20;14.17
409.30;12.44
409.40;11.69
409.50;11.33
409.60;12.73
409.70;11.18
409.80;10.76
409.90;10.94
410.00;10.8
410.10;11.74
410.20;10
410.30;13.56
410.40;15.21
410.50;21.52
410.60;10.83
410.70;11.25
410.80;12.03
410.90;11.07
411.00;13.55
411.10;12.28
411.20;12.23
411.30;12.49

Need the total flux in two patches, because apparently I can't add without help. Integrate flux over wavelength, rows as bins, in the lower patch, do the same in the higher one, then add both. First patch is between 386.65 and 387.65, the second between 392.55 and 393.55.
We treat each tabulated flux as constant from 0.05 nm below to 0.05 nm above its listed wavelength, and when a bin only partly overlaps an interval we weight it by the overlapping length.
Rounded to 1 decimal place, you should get 26.3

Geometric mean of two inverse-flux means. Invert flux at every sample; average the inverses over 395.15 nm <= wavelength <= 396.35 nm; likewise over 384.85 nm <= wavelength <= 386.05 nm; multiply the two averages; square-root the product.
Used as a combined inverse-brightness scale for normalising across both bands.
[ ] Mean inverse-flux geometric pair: 0.0754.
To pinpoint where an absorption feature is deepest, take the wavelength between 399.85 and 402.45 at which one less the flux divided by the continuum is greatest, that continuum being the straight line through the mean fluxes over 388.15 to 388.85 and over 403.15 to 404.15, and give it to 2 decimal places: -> 400.80 nm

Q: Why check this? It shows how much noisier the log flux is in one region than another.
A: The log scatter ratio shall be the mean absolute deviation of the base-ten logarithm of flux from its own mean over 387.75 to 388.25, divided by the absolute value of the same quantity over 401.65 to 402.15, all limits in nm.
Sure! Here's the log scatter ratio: 1.9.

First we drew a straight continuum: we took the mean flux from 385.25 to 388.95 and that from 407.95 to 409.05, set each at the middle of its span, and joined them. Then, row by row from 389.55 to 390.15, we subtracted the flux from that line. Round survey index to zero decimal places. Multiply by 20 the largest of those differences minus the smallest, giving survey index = 63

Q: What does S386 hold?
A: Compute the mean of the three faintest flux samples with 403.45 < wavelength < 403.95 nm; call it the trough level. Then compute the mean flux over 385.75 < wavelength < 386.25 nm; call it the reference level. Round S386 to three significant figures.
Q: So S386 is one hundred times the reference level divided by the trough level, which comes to 122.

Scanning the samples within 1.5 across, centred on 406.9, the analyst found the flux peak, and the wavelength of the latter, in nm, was 407.60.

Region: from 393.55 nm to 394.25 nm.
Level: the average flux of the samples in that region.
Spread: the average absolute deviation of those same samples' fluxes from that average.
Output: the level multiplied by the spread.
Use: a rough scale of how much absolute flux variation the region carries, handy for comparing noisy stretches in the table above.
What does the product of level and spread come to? 17.0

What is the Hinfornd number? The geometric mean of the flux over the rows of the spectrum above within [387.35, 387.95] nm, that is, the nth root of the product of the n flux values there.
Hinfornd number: 13.6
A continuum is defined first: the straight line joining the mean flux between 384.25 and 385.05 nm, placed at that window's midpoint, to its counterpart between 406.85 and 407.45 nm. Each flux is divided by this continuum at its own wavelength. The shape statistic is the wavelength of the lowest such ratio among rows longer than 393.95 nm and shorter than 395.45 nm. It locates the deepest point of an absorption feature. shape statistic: 394.20 nm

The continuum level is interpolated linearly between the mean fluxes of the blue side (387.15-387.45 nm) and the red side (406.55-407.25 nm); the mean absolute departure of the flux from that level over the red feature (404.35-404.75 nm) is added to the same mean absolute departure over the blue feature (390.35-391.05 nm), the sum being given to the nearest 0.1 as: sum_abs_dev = 2.6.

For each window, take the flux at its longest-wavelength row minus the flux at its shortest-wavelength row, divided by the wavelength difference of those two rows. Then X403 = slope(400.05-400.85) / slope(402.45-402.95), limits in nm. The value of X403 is -2.56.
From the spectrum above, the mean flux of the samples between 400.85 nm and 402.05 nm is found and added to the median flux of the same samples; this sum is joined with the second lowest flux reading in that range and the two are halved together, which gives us 16.3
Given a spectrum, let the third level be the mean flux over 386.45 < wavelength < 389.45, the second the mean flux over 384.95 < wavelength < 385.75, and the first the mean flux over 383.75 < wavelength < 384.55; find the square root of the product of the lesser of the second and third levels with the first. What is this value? 13.2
